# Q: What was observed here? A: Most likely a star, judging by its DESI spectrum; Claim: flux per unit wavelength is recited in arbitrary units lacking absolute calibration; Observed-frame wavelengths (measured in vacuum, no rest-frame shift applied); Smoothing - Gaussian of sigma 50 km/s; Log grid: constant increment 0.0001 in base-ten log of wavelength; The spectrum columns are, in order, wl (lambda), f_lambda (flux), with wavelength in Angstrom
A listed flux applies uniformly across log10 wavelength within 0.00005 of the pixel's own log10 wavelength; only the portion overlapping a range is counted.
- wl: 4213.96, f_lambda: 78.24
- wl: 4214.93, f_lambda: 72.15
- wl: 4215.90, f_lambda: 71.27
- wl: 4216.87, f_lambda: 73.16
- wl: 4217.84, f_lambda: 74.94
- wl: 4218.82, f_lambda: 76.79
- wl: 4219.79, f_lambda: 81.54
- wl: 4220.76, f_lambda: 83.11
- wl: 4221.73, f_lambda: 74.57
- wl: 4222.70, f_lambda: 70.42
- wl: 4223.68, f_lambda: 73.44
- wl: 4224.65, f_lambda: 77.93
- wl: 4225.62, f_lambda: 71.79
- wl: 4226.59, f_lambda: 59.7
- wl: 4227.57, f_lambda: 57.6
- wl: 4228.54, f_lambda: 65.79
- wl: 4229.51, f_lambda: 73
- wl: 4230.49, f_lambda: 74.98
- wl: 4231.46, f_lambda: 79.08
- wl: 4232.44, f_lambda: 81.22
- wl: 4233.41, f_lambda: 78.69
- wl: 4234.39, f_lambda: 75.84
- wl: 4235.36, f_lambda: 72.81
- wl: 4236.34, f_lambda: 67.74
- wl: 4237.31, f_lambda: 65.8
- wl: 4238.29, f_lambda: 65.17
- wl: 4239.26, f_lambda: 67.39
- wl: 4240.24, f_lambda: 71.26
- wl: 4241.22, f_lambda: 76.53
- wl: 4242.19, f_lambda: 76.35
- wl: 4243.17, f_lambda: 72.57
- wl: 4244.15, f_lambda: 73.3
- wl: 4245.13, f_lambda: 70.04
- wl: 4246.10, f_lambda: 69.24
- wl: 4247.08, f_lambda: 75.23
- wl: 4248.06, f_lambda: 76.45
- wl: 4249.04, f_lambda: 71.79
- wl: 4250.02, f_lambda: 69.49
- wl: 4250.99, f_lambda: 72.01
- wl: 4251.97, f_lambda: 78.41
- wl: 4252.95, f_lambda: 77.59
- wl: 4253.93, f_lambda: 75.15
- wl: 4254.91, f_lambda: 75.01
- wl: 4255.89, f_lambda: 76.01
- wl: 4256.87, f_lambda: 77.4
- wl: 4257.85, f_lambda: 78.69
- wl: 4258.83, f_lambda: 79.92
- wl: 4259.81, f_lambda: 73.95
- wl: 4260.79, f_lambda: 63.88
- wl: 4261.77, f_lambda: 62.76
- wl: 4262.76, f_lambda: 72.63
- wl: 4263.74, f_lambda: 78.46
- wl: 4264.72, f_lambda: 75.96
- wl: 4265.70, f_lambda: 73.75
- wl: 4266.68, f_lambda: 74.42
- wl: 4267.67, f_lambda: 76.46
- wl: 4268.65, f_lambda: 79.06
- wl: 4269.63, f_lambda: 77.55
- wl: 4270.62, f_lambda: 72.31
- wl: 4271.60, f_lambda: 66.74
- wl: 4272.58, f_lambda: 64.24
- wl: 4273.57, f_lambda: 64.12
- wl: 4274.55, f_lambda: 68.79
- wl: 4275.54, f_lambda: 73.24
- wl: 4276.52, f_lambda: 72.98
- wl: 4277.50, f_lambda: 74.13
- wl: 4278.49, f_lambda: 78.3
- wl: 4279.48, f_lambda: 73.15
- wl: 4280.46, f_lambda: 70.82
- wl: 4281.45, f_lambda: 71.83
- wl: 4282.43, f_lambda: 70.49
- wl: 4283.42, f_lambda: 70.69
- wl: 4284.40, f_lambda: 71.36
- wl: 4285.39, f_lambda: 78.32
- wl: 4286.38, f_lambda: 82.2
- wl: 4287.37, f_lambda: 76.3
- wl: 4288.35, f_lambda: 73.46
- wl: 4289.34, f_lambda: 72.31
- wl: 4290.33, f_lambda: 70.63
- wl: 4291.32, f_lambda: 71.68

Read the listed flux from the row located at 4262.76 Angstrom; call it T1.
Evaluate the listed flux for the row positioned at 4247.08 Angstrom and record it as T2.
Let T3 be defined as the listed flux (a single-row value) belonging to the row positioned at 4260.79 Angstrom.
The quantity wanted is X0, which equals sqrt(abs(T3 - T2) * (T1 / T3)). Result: 3.6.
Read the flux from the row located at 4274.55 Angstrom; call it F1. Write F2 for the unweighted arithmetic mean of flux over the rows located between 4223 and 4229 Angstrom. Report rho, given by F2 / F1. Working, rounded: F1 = 68.79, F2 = 68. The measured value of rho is 0.98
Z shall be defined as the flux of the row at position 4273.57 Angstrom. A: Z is 64.12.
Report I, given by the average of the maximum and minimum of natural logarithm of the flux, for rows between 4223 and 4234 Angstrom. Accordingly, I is 4.23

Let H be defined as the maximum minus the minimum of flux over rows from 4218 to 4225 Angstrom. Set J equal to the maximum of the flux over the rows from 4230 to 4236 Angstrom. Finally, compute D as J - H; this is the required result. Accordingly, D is 69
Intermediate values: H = 12.7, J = 81.22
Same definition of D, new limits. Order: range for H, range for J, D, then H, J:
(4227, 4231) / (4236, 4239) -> 50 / 17.4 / 67.74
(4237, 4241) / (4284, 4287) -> 76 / 6.1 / 82.2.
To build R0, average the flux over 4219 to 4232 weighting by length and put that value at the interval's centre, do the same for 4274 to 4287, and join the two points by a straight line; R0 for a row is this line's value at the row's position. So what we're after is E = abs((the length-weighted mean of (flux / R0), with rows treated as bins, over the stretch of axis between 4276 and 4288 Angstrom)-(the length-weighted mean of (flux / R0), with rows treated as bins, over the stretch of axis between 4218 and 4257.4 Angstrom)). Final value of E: 0.004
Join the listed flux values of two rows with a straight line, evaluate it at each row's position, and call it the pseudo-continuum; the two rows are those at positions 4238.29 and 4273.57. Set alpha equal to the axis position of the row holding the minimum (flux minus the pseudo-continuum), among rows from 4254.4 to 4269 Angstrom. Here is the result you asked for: 4261.77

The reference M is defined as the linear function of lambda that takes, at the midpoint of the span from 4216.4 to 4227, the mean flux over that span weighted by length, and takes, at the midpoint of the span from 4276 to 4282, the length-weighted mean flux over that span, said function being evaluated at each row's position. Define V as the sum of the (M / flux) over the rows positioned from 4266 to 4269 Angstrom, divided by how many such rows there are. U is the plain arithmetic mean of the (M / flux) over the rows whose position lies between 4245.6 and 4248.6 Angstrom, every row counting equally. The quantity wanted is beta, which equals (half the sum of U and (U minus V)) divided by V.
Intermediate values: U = 1.01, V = 0.96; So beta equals 0.55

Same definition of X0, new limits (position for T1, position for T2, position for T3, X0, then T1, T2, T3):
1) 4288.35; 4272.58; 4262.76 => 2.9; 73.46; 64.24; 72.63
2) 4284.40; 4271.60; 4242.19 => 3.0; 71.36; 66.74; 76.35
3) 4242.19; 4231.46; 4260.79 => 4.3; 76.35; 79.08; 63.88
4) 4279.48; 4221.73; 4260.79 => 3.5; 73.15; 74.57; 63.88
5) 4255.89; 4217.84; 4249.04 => 1.8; 76.01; 74.94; 71.79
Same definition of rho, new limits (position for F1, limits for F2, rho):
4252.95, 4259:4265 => 0.92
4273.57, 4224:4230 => 1.05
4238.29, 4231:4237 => 1.16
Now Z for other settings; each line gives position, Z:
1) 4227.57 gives 57.6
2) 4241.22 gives 76.53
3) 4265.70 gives 73.75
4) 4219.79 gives 81.54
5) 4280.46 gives 70.82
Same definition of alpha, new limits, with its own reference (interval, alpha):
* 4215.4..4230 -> 4227.57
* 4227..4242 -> 4227.57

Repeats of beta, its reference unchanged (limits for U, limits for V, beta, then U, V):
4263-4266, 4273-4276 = 0.40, 0.97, 1.07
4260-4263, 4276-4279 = 0.64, 1.12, 0.98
